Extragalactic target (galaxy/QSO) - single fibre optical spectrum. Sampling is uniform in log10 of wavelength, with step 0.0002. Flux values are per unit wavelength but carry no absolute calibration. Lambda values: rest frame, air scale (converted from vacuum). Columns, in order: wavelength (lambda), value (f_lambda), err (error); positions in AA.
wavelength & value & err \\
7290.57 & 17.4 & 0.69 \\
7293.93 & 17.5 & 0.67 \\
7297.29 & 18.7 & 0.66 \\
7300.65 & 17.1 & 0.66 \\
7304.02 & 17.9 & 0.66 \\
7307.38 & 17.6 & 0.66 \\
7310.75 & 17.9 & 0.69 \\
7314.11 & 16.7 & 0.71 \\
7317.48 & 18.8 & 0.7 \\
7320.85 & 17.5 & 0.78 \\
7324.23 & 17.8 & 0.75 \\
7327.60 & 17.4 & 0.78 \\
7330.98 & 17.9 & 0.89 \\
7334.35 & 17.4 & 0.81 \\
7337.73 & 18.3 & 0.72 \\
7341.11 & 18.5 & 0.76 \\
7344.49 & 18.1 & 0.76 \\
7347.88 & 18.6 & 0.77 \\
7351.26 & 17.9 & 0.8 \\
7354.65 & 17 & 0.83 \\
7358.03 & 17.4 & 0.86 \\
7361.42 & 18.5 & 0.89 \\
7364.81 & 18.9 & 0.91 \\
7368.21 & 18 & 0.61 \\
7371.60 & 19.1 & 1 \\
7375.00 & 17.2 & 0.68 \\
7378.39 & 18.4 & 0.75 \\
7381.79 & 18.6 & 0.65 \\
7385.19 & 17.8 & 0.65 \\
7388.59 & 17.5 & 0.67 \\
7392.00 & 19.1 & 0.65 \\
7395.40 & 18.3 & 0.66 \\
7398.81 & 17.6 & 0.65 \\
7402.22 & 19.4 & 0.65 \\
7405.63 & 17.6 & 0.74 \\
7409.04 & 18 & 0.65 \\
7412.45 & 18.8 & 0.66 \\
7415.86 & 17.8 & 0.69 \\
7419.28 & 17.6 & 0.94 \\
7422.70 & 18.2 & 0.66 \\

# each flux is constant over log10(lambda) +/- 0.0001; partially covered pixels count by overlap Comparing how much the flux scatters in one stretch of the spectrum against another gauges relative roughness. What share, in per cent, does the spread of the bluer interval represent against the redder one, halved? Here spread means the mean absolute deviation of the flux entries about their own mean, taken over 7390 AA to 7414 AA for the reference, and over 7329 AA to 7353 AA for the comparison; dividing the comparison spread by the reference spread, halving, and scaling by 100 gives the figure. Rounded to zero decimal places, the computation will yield 26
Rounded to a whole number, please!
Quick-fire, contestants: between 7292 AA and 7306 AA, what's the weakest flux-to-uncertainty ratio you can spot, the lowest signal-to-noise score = 26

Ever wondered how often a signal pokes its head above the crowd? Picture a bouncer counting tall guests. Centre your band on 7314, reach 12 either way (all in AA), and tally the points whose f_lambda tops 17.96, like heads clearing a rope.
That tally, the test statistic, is 1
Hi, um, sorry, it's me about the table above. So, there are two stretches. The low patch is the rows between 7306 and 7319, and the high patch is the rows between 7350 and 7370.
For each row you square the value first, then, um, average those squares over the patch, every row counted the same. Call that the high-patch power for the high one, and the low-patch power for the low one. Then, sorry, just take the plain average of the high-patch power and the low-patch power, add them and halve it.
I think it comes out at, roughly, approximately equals 319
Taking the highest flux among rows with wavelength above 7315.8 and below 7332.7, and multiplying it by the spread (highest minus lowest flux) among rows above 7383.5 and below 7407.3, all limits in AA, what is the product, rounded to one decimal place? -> 35.7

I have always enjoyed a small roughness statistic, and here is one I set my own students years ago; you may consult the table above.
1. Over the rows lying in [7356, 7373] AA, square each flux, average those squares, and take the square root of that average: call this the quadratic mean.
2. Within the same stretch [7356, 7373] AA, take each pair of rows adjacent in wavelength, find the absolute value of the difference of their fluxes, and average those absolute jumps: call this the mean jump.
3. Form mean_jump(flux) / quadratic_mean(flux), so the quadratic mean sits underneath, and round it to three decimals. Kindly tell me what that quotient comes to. 0.048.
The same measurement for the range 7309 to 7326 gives 0.069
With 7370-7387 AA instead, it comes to 0.056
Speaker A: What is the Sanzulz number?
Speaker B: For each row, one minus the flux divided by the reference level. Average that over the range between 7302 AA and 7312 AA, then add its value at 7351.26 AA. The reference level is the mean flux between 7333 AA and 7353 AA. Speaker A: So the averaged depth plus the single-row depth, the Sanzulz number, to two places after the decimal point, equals 0.03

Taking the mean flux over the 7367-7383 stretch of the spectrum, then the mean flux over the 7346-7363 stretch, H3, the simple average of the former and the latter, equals 18.1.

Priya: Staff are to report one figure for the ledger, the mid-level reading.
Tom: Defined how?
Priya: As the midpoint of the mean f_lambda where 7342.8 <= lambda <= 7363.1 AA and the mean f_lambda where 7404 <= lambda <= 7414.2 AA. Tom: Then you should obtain 18.0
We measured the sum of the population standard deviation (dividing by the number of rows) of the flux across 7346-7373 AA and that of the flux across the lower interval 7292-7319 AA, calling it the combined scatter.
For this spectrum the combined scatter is 1.36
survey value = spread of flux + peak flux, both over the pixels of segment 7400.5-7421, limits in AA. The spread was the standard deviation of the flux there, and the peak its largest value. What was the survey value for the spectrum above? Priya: 20.1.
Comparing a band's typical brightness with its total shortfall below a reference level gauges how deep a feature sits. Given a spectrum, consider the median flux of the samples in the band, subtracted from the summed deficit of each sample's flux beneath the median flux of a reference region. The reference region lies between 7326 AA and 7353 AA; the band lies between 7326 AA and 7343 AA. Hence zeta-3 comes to -17.4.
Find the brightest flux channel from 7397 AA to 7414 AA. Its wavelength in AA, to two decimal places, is 7402.22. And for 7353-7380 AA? 7371.60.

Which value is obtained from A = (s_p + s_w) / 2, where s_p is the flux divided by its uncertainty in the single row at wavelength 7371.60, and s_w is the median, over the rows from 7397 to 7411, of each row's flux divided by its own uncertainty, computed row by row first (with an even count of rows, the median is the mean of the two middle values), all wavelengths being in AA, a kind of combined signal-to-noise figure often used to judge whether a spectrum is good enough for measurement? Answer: 23.2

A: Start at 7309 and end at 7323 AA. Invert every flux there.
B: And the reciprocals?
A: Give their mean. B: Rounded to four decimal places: 0.0565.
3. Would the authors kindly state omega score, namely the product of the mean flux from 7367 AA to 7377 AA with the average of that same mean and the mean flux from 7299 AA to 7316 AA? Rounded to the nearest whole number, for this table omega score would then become 322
